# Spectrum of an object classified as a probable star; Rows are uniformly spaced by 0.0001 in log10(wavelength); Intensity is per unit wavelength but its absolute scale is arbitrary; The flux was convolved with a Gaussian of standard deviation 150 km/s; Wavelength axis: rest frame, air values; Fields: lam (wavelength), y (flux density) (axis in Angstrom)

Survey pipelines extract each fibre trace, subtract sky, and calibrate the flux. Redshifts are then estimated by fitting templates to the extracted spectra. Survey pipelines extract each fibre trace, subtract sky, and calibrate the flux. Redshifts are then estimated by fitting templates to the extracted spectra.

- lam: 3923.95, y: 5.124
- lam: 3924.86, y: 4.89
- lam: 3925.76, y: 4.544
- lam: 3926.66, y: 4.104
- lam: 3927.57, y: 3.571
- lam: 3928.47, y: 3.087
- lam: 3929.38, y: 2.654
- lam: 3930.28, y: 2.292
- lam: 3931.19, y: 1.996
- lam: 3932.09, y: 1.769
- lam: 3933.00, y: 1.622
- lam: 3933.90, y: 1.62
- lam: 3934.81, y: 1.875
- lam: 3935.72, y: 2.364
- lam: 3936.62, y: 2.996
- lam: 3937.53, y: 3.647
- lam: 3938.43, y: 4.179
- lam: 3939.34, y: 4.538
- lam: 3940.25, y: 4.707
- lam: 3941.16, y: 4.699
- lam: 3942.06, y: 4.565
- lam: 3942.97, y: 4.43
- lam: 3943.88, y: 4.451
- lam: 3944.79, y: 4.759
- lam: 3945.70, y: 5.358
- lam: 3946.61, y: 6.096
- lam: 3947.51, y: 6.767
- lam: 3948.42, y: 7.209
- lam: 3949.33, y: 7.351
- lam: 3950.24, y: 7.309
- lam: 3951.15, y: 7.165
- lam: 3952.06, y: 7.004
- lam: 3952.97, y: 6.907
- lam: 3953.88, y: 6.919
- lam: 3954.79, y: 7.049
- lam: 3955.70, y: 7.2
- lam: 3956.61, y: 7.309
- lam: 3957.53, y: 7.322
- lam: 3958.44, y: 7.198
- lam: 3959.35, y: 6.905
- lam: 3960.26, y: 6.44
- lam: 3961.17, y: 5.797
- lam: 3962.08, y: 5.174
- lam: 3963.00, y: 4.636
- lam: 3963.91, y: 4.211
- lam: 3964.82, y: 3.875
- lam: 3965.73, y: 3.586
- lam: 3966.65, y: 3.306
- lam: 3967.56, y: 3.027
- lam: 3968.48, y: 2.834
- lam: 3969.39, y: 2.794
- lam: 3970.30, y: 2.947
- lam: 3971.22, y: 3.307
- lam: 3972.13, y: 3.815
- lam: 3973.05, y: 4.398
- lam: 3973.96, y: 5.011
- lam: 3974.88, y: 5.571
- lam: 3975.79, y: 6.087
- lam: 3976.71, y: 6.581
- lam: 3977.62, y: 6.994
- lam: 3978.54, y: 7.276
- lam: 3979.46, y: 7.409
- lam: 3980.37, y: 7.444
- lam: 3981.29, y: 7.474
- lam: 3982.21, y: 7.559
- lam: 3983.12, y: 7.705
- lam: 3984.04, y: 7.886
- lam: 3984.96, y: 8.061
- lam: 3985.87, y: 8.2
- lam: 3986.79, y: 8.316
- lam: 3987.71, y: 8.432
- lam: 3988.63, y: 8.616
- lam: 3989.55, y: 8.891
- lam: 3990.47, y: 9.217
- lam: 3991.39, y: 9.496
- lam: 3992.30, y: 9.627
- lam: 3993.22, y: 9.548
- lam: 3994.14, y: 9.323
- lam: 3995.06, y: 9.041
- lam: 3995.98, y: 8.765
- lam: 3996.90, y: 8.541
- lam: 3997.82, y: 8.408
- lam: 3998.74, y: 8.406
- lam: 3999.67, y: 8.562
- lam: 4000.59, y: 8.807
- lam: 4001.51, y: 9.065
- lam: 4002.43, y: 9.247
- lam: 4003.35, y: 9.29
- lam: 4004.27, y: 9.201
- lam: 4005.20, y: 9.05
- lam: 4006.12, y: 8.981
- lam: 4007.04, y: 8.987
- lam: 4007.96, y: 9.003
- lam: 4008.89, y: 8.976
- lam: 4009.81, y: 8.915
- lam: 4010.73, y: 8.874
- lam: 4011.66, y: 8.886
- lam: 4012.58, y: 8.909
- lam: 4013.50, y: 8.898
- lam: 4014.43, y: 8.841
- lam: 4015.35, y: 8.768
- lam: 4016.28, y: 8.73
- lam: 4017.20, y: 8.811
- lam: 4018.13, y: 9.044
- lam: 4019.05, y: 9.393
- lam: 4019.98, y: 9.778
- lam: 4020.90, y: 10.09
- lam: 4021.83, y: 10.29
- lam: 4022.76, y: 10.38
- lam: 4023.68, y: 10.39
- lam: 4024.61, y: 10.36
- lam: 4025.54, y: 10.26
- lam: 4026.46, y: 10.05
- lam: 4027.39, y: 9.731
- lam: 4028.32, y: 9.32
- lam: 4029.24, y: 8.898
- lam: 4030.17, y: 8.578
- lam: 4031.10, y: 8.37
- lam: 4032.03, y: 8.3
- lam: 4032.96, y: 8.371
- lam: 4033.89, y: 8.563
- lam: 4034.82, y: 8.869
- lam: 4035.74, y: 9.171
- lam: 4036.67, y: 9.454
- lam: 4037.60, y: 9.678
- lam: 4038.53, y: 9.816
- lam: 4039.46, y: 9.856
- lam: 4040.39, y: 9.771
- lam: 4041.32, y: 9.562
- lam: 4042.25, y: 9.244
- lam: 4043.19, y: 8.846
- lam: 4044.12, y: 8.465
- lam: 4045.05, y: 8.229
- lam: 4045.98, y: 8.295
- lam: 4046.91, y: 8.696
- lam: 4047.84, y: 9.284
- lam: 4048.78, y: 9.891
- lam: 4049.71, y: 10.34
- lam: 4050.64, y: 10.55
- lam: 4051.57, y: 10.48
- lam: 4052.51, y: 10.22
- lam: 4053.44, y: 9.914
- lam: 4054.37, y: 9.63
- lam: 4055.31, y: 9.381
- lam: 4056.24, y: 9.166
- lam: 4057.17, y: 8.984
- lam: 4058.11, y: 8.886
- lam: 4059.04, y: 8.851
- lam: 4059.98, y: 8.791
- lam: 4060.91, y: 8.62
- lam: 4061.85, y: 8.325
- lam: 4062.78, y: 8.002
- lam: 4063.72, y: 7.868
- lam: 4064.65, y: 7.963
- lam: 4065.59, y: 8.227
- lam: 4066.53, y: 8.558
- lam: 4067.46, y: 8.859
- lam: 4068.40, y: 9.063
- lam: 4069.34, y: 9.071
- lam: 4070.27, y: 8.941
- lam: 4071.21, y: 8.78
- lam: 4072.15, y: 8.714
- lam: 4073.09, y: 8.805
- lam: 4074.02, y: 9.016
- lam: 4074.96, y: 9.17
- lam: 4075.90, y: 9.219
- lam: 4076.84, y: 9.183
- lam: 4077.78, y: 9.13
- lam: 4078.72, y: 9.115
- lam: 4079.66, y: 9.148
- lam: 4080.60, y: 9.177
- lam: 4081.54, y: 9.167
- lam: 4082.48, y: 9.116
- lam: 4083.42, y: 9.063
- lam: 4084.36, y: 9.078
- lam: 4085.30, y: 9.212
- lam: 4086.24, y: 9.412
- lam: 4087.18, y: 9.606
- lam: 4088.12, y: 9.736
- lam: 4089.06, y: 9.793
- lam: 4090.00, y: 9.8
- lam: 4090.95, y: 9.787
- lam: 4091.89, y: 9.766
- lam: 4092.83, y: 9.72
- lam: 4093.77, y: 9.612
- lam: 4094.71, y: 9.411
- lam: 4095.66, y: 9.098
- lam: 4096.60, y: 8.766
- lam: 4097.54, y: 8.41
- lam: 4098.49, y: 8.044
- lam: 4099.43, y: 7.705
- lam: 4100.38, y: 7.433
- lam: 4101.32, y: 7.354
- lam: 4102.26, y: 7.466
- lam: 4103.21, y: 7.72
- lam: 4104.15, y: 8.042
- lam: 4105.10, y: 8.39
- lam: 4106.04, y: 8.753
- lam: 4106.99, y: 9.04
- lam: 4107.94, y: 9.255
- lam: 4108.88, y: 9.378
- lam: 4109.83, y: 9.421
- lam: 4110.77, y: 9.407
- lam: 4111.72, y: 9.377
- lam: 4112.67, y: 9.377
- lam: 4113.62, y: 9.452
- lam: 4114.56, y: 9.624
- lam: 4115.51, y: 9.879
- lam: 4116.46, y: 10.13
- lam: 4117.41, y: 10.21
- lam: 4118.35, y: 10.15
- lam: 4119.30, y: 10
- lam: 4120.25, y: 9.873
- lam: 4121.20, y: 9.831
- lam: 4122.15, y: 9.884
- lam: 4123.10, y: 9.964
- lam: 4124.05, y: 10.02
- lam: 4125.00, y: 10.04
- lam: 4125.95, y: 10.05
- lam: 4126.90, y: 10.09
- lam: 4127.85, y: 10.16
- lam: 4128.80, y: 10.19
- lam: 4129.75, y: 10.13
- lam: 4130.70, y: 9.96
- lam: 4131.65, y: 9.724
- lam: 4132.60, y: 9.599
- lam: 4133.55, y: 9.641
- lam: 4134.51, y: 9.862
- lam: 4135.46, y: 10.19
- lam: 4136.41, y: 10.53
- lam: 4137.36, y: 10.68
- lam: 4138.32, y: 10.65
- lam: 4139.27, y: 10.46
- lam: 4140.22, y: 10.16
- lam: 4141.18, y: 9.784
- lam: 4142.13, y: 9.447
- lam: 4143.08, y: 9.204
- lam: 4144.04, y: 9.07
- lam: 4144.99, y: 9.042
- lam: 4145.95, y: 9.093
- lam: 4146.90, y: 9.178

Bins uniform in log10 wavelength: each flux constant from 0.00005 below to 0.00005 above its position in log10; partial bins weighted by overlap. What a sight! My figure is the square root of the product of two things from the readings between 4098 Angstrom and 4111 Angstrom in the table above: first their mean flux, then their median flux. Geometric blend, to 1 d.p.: 8.3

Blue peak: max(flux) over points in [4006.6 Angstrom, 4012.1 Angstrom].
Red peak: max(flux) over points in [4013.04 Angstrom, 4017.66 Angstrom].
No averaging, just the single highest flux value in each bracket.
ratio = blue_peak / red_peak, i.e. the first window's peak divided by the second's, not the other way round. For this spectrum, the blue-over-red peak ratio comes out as 1.01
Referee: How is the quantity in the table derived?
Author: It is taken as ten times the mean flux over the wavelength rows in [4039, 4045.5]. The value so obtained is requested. 91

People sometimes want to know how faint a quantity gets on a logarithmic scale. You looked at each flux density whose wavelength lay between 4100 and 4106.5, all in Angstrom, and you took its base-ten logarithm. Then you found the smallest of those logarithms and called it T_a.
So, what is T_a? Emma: 0.87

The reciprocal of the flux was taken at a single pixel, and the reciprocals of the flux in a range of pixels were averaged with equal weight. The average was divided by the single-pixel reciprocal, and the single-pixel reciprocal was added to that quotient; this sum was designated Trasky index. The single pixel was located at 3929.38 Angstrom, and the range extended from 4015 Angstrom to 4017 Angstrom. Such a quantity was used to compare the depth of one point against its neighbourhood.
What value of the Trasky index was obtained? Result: 0.68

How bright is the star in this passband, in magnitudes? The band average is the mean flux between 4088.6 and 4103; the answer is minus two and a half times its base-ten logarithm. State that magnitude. -2.36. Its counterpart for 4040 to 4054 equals -2.44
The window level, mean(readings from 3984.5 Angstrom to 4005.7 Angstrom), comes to 8.9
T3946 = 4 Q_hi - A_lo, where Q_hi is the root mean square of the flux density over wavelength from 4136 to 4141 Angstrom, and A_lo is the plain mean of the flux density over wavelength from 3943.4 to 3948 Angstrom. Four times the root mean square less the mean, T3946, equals 36.5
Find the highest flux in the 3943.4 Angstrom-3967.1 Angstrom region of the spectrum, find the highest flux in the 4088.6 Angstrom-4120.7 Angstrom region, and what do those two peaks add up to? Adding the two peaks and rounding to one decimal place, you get 17.6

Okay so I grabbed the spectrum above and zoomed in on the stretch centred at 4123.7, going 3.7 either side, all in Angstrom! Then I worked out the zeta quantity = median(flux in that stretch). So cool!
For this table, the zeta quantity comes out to 10.0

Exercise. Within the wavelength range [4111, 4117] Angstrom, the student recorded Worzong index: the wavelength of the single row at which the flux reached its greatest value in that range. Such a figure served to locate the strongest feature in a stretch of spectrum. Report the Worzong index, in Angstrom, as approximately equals 4116.46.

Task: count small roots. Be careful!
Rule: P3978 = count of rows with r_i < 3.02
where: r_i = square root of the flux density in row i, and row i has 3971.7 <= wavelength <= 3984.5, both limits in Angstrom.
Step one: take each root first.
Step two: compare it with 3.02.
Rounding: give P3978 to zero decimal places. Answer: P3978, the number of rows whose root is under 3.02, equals 14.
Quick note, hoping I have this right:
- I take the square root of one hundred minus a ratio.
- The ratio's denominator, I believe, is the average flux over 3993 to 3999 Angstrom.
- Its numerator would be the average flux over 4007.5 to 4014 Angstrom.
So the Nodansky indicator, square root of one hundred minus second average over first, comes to 9.95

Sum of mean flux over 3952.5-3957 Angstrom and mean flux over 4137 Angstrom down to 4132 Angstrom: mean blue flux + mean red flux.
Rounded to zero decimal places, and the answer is 17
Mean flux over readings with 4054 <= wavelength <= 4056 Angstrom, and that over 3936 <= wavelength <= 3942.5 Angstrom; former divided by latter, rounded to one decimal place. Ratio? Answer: 2.3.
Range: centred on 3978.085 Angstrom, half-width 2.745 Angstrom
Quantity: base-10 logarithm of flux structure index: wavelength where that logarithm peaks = 3980.37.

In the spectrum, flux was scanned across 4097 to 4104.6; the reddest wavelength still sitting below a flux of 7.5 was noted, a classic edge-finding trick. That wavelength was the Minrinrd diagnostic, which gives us 4102.26 Angstrom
